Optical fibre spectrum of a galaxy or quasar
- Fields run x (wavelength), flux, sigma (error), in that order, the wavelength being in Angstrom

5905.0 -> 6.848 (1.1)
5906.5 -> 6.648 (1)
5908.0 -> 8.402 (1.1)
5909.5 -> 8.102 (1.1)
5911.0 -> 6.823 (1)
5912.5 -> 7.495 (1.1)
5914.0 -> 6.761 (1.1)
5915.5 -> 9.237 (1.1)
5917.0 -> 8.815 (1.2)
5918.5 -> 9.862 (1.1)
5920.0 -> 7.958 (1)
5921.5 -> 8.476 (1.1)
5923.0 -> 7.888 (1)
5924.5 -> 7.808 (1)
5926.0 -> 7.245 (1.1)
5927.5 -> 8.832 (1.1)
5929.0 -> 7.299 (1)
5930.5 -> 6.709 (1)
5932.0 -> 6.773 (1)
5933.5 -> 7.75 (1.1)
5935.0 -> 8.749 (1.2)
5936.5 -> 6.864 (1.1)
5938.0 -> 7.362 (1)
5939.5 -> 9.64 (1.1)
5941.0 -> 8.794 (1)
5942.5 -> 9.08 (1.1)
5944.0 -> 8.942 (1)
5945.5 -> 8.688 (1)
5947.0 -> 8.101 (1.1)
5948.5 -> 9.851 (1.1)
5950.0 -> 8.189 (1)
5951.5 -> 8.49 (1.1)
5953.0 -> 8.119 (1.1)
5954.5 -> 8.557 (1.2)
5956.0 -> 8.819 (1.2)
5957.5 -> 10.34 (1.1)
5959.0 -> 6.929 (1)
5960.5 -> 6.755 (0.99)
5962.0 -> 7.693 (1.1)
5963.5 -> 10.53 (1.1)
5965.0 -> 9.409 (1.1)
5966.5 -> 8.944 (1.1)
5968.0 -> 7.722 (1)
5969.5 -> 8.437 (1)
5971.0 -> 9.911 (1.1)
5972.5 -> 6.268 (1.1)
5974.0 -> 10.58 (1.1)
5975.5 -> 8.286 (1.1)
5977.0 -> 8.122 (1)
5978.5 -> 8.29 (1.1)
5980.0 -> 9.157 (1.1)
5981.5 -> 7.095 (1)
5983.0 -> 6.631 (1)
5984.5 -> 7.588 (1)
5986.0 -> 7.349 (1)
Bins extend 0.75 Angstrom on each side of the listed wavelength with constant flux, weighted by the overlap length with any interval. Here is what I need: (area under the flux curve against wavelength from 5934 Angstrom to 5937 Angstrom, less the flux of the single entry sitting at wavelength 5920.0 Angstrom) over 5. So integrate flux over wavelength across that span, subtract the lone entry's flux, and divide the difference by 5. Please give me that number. 3.1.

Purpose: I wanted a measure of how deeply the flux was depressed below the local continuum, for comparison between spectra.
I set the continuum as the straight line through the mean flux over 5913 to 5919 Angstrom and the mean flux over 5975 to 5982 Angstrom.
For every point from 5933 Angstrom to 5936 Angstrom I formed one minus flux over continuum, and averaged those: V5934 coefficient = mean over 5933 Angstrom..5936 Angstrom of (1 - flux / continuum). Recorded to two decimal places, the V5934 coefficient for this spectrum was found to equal 0.03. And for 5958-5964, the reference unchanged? 0.04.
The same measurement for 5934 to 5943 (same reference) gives 0.01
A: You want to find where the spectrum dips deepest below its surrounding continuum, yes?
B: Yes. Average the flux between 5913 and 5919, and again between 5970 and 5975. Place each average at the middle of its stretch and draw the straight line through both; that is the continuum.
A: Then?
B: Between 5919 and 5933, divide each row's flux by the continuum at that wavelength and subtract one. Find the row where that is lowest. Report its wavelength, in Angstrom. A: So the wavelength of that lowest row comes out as 5930.5 Angstrom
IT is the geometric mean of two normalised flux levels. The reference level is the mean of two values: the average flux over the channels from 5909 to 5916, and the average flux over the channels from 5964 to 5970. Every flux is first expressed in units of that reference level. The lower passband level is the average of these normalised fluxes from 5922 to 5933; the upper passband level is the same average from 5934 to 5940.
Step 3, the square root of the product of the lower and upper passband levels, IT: 0.96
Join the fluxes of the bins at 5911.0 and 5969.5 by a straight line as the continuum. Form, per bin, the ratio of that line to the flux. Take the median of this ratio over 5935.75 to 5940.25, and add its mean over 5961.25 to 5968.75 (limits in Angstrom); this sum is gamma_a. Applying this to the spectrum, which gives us 1.98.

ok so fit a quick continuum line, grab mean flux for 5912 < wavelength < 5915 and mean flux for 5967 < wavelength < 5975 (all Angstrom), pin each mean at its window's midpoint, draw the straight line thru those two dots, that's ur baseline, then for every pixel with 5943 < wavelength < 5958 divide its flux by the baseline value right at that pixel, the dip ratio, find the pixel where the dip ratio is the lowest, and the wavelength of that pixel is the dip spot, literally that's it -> 5953.0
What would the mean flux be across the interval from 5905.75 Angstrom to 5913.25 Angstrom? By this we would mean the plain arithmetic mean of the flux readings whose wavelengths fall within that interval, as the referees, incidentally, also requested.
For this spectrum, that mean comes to 7.5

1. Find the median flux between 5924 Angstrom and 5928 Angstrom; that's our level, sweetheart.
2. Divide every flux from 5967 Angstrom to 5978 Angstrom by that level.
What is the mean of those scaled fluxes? 1.09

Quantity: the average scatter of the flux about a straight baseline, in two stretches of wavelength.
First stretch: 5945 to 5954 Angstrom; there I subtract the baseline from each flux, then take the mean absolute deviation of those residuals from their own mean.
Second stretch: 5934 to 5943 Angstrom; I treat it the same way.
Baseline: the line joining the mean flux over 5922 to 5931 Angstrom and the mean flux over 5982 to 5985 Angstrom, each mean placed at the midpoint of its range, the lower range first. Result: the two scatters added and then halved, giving 0.66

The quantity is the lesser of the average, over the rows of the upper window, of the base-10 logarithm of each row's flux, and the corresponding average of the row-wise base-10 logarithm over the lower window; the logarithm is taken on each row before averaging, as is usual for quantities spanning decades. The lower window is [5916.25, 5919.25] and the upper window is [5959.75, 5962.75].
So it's 0.858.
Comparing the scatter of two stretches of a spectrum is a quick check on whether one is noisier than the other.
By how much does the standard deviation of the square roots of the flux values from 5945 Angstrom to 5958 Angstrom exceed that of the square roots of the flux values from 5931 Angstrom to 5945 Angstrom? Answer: -0.05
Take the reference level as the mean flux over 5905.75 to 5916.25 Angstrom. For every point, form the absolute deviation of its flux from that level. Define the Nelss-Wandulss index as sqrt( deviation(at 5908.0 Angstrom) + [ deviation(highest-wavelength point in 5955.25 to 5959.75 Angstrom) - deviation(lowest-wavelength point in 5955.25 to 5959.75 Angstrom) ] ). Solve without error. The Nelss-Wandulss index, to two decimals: 0.54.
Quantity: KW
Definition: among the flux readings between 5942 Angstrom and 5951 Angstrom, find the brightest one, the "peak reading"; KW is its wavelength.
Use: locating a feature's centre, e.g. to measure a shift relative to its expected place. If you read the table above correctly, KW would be 5948.5 Angstrom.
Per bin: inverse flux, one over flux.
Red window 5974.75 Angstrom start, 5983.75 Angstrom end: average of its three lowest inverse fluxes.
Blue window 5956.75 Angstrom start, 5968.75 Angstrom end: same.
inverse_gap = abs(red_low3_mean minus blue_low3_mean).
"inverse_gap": 0.018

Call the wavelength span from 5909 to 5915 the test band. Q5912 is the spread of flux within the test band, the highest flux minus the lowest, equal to 1.34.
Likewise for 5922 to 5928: 1.59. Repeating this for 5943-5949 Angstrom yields 1.75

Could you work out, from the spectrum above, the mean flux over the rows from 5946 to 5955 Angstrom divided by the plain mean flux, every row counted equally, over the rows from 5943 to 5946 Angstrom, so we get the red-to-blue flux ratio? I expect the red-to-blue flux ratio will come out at 0.97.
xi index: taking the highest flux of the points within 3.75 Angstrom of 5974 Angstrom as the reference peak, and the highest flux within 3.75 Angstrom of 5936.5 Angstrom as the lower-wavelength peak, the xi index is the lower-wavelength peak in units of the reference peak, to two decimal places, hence 0.91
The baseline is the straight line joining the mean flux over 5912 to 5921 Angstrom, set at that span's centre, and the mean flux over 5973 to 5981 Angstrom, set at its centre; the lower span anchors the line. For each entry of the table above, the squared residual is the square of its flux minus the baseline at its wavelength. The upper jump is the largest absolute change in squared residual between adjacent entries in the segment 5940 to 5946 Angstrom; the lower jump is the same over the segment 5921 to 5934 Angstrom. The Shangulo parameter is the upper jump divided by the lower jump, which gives 0.1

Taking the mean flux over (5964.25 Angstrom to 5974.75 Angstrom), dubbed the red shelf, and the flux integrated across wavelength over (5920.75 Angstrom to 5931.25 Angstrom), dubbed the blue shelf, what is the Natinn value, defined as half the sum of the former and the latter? 45.1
